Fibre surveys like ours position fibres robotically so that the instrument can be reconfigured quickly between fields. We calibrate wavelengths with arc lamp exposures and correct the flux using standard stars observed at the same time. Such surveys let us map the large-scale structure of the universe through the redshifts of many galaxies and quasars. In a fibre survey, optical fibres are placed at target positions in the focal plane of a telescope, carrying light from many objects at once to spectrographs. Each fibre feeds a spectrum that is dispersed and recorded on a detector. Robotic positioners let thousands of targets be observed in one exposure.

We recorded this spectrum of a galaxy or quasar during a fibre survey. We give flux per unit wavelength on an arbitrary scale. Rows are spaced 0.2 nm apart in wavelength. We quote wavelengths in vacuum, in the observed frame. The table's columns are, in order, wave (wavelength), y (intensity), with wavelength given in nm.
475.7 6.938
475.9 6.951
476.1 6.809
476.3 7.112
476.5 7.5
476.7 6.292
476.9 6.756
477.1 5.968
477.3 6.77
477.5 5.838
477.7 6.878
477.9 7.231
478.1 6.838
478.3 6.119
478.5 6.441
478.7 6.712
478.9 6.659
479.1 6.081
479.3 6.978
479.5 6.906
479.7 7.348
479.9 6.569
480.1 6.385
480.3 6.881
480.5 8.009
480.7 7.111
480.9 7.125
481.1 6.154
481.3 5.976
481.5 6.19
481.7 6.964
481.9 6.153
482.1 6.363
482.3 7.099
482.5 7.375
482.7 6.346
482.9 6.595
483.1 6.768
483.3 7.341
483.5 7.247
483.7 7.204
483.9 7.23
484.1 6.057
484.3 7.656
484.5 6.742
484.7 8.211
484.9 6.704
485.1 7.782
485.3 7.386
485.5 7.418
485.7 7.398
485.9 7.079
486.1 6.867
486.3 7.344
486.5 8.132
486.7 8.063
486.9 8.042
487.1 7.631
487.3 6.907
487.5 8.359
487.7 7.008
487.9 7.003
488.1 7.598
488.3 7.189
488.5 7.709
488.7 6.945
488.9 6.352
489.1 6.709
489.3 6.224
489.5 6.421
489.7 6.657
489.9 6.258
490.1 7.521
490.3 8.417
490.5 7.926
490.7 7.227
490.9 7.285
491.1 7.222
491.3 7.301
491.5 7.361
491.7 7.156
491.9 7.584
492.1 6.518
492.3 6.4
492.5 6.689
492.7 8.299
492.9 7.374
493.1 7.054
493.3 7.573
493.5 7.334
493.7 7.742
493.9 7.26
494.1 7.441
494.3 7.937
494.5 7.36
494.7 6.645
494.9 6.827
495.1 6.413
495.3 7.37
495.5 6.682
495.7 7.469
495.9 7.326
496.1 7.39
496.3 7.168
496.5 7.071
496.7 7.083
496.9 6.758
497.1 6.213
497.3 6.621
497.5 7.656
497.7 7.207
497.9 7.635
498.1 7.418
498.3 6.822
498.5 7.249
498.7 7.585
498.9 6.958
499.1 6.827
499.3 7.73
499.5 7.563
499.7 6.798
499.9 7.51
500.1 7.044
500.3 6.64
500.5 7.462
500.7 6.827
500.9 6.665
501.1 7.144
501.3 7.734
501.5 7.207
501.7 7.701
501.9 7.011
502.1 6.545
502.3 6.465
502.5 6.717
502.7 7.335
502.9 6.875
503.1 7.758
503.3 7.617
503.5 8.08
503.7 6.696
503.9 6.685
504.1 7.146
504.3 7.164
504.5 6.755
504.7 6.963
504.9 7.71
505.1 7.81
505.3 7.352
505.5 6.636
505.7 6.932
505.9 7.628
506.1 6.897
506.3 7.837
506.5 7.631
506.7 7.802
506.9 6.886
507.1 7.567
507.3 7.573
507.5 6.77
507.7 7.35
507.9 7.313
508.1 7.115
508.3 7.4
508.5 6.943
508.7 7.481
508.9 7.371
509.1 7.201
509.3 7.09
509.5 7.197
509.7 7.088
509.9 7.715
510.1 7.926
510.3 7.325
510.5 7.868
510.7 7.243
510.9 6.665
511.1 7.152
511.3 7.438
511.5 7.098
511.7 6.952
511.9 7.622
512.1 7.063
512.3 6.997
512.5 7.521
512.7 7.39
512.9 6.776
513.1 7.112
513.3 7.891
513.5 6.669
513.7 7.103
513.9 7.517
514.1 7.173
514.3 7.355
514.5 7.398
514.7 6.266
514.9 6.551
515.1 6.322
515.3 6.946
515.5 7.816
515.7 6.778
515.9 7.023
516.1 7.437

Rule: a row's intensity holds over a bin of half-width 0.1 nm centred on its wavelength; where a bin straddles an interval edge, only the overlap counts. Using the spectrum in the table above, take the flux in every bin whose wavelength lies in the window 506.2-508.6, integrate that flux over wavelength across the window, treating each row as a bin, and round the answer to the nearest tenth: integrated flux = 17.6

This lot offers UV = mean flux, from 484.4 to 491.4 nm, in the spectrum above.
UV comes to 7.29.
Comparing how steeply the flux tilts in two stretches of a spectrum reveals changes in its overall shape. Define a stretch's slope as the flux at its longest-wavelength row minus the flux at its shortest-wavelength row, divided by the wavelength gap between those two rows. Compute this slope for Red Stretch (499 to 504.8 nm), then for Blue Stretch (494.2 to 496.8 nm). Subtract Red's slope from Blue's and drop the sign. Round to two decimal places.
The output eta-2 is 0.38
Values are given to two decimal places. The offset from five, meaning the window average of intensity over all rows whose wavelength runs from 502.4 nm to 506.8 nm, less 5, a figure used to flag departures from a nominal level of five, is 2.27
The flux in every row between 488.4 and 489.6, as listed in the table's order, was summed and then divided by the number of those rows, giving 6.73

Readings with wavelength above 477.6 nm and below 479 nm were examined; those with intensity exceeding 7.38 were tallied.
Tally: 0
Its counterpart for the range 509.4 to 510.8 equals 3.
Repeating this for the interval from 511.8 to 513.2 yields 3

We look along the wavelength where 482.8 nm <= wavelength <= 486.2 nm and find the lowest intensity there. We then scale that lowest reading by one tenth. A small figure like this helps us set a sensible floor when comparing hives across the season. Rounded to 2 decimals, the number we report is 0.61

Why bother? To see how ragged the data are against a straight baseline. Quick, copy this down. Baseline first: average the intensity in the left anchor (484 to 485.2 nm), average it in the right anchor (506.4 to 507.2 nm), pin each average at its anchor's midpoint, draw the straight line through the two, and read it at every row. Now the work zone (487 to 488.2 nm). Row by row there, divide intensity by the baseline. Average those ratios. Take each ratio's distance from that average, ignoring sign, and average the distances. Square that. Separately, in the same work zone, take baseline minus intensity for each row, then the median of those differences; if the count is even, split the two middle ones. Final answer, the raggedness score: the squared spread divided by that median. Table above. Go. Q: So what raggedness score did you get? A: -0.0547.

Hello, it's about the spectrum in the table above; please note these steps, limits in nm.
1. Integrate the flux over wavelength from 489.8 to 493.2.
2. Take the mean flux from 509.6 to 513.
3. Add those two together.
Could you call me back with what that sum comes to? 32.00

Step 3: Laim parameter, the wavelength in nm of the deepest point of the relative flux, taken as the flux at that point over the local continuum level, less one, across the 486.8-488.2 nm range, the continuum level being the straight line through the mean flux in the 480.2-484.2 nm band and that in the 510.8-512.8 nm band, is 487.3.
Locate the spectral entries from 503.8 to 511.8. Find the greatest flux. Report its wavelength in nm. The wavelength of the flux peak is 510.1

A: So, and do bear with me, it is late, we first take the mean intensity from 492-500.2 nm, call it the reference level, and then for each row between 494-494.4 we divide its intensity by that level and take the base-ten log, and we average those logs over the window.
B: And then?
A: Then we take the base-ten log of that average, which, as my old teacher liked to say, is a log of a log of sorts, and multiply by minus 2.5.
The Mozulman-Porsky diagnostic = 3.8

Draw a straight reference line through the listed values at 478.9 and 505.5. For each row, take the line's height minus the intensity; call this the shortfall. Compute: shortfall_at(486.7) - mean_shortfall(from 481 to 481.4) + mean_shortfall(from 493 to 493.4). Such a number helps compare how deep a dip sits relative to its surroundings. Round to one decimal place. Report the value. -2.7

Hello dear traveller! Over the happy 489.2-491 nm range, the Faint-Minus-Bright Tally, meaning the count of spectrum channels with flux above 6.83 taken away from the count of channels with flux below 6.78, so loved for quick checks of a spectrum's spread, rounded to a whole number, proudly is -1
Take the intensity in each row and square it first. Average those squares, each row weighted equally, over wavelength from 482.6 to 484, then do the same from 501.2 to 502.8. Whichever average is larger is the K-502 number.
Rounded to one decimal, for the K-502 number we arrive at 50.5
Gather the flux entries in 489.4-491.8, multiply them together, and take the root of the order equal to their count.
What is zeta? 7.21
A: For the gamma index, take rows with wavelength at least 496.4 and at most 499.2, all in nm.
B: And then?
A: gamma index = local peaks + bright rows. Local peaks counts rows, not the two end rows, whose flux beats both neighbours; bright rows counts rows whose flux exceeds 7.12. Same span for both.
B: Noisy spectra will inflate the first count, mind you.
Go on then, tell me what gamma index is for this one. 10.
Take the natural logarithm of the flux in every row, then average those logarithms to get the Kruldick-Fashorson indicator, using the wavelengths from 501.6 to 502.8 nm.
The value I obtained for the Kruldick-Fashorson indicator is 1.94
